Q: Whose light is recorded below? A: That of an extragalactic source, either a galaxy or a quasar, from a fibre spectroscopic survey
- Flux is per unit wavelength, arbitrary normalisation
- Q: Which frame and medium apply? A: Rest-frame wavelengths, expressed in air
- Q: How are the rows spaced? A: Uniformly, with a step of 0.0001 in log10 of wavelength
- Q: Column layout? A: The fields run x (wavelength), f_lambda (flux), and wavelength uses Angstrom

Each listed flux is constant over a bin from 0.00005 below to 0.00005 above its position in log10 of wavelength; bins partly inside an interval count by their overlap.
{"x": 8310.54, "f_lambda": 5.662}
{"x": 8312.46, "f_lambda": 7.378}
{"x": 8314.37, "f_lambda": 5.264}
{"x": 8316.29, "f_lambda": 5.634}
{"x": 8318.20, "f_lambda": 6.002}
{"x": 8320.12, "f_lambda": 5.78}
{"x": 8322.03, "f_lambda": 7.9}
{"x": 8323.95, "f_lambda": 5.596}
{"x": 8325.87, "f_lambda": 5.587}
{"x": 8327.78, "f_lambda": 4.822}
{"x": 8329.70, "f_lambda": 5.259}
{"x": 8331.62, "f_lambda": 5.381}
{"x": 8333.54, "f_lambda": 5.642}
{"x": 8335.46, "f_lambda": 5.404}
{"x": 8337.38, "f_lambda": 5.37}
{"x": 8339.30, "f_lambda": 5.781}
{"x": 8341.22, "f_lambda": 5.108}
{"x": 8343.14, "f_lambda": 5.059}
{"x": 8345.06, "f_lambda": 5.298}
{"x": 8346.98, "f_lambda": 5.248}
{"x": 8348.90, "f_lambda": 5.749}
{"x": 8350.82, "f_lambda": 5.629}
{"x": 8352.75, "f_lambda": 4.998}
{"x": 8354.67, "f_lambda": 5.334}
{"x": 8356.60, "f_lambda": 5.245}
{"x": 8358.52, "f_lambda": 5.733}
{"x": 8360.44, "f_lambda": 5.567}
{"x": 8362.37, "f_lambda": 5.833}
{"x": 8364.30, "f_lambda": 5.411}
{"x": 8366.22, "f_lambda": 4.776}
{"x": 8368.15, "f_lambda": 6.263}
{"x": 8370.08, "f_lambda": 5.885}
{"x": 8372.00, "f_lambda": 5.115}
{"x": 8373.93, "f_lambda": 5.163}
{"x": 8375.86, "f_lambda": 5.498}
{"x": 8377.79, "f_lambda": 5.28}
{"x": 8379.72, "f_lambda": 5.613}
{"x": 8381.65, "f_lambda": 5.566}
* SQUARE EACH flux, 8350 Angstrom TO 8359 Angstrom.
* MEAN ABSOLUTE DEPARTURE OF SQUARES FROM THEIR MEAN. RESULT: 2.5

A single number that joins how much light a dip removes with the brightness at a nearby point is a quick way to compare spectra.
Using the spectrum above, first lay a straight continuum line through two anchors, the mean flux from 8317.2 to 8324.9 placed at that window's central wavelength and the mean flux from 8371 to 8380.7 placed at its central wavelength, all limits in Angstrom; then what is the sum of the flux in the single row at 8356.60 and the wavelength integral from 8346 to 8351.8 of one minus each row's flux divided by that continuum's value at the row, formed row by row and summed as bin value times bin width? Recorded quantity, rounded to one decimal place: 5.5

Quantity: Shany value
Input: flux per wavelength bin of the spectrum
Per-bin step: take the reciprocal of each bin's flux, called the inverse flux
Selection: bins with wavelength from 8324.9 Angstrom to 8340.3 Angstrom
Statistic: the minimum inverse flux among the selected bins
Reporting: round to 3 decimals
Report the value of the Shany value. 0.173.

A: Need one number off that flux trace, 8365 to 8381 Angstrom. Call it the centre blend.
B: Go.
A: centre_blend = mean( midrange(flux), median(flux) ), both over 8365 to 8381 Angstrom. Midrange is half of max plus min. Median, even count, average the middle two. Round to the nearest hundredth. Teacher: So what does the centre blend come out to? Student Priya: 5.45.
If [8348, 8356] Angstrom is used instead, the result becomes 5.43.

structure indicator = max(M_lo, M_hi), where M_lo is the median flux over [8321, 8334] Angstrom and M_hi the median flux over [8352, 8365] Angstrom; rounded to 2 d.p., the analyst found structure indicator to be 5.59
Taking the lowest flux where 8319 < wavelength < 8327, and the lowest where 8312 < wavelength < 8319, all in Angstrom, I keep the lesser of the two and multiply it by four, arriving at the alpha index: 21.1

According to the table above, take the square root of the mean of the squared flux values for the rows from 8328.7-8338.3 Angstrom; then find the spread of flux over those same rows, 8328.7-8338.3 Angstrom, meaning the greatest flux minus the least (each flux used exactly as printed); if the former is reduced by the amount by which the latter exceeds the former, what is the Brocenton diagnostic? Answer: 10.44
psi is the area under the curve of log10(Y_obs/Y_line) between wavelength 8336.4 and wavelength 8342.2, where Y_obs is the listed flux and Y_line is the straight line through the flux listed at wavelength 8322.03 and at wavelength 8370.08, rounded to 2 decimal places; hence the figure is -0.71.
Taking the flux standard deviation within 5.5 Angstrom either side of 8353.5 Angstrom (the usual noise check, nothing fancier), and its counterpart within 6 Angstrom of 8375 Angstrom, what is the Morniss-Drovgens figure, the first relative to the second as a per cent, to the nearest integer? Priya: 103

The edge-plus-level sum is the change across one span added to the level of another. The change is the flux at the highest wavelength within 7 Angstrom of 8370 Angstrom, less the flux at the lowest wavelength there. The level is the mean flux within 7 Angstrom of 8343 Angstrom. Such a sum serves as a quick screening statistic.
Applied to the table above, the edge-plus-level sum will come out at 5.5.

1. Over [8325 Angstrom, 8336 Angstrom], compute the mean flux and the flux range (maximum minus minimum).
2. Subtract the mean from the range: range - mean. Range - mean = -4.53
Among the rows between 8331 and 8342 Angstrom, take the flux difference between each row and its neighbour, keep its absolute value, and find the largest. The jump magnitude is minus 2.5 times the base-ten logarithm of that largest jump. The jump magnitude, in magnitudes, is 0.4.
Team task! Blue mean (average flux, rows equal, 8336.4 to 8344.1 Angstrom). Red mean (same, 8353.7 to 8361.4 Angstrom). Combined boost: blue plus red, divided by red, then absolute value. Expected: 1.974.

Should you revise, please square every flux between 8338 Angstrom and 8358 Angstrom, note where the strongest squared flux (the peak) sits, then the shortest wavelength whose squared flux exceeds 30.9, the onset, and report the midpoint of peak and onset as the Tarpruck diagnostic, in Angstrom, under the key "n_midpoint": 8339.3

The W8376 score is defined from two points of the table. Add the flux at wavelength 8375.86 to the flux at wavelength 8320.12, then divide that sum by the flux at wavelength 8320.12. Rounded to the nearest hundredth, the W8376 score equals 1.95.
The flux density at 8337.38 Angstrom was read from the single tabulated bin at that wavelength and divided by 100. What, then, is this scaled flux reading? 0.0537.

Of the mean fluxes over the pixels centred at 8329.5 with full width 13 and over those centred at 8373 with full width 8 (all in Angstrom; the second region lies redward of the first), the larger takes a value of 5.4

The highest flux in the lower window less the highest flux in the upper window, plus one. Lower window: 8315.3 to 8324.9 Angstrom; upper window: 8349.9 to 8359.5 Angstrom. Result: 3.2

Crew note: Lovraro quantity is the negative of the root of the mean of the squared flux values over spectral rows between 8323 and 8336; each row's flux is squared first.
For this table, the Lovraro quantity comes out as -5.39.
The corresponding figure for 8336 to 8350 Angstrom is -5.38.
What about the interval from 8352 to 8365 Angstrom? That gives -5.45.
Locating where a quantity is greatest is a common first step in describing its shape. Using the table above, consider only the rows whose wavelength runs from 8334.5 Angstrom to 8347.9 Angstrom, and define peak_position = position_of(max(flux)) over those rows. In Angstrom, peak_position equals 8339.30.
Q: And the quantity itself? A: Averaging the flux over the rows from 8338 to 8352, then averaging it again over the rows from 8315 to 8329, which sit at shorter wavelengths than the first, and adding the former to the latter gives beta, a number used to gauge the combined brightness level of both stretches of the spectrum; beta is 11.3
